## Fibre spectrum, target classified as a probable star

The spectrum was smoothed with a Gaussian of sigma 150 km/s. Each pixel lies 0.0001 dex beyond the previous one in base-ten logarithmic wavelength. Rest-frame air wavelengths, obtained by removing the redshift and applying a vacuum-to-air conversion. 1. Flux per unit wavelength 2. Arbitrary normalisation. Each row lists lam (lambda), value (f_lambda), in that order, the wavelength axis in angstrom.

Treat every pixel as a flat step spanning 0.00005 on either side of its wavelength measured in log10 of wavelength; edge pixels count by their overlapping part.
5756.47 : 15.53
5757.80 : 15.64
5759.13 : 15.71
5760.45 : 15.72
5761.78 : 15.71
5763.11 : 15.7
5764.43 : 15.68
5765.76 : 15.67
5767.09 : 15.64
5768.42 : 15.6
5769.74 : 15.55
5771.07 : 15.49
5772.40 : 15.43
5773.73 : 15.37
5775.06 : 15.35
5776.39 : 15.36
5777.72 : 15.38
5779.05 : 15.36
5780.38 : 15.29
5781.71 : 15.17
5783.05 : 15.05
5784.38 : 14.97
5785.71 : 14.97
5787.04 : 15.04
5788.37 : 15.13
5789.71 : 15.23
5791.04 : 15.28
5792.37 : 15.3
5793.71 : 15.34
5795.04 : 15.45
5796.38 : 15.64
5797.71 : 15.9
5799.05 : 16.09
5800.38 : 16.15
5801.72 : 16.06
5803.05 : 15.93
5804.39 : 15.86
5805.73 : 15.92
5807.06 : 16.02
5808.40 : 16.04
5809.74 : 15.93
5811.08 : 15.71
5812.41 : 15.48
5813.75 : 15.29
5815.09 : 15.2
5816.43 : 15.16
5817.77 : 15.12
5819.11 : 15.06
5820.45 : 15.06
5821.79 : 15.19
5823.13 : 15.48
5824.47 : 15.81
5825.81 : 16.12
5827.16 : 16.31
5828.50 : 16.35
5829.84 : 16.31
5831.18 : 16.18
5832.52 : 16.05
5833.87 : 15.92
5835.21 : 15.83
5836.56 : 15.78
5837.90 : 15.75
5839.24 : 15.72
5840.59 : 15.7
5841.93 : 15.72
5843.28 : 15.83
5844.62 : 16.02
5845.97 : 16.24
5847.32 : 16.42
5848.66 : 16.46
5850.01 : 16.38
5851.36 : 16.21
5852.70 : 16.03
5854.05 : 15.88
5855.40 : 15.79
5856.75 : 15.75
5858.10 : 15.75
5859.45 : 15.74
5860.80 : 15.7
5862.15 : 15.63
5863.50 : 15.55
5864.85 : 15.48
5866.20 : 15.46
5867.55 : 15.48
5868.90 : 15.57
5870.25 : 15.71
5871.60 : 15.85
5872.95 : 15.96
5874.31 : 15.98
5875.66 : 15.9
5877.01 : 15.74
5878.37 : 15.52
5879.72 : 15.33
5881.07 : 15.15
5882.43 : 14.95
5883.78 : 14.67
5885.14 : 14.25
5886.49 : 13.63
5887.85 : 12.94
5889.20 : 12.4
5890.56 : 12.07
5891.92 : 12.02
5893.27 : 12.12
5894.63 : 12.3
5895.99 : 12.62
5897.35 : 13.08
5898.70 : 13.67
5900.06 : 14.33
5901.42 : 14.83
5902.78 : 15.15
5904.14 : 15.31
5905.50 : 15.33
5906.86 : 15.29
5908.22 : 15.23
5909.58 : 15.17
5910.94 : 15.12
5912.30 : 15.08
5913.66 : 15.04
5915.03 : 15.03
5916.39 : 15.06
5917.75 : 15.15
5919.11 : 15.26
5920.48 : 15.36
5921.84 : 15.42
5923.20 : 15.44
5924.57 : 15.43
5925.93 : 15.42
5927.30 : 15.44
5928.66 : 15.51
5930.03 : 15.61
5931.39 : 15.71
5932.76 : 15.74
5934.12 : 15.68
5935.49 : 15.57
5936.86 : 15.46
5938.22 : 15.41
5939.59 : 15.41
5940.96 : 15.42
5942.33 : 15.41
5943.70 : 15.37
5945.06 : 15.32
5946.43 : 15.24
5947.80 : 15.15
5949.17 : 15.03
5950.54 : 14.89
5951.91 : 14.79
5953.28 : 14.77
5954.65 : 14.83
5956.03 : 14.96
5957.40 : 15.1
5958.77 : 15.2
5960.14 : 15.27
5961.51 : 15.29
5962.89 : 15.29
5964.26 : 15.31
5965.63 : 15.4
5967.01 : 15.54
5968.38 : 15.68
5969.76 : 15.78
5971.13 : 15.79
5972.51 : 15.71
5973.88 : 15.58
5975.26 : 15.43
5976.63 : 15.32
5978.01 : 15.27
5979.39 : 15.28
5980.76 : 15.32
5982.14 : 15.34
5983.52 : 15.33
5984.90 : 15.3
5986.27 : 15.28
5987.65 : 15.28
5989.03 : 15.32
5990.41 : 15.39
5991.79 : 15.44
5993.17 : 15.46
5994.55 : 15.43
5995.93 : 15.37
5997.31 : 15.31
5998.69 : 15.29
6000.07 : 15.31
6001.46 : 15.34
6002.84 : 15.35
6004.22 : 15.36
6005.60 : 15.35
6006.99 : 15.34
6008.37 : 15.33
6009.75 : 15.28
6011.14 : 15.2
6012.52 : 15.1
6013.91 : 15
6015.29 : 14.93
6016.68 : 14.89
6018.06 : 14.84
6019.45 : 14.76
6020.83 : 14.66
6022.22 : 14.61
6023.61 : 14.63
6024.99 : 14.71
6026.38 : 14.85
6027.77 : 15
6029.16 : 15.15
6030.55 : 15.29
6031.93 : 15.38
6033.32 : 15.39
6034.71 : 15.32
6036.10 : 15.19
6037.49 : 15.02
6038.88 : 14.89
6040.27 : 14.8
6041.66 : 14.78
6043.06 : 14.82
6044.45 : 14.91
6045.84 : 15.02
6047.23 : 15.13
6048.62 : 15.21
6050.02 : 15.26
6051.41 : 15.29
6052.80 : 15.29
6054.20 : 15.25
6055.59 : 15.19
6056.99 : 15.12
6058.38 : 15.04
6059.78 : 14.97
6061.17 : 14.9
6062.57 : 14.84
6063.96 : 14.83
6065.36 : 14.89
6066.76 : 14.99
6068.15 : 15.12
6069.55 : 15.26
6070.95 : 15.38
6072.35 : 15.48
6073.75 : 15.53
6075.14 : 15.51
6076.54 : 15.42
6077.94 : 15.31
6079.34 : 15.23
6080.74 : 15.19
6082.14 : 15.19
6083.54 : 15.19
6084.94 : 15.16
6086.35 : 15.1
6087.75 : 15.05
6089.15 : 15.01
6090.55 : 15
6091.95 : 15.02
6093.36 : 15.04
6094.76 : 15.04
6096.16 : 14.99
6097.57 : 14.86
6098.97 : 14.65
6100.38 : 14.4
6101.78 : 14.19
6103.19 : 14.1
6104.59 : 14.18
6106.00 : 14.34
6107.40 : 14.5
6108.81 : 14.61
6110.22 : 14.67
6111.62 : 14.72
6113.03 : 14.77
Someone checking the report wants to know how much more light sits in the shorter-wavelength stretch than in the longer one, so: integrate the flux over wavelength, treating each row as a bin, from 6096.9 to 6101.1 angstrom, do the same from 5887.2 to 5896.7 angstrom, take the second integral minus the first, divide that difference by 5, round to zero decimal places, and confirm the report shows 11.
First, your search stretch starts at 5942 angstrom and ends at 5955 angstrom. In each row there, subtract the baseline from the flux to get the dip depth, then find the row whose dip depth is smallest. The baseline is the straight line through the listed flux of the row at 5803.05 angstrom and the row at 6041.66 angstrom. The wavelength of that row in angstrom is 5953.28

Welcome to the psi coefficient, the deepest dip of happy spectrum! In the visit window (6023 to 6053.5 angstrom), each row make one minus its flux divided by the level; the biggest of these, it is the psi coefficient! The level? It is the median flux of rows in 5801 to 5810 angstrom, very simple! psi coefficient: 0.082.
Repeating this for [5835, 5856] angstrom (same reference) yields 0.014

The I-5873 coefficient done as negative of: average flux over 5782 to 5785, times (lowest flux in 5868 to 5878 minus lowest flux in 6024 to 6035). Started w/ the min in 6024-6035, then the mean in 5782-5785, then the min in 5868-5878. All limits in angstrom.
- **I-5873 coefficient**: -13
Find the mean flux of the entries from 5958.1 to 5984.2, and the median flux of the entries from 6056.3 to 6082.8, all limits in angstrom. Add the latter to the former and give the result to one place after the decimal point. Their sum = 30.6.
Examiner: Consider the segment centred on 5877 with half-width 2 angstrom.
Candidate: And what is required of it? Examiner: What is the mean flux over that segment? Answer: 15.7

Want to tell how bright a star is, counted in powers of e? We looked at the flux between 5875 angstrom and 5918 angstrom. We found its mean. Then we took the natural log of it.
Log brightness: 2.66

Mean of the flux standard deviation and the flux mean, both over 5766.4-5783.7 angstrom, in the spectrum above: 7.77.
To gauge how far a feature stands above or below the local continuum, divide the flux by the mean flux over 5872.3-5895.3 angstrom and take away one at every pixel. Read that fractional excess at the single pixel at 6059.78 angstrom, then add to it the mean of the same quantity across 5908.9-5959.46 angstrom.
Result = 0.13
